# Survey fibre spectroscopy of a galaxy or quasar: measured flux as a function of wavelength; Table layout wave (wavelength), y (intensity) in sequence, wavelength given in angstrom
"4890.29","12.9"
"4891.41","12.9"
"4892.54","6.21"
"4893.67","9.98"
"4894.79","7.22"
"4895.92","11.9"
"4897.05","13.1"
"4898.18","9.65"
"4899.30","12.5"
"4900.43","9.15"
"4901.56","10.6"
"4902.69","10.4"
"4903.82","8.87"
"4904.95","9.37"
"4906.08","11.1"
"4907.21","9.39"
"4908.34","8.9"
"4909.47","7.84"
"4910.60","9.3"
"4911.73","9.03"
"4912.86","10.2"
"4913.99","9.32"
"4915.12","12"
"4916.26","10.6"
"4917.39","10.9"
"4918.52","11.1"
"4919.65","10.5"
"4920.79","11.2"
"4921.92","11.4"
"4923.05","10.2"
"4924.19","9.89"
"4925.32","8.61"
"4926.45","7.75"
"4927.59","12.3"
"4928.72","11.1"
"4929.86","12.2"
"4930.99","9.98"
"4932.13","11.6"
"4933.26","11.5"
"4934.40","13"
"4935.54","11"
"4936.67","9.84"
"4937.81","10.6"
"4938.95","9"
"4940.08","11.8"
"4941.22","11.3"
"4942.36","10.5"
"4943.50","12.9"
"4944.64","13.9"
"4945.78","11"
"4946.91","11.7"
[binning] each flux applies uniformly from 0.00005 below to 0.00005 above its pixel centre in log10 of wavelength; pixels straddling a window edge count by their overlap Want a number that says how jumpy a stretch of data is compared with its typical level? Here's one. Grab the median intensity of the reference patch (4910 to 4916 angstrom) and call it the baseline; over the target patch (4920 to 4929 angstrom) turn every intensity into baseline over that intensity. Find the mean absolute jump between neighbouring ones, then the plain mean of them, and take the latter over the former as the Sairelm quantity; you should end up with 7.0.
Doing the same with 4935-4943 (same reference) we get 8.0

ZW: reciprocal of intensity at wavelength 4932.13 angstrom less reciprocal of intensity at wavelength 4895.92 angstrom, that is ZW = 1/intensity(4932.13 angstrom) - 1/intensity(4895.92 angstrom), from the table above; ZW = 0.00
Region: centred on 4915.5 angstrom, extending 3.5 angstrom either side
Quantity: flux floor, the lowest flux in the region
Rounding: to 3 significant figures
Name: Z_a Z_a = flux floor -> 9.32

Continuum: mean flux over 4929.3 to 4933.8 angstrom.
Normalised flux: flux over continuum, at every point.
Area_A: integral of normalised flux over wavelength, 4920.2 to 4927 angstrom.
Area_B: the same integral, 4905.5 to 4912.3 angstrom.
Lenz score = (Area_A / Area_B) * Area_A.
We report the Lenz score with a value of 6.3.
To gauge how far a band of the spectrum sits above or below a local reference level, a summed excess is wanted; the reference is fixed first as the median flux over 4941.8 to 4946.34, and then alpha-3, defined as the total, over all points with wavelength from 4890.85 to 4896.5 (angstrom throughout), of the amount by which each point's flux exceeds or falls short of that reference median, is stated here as -12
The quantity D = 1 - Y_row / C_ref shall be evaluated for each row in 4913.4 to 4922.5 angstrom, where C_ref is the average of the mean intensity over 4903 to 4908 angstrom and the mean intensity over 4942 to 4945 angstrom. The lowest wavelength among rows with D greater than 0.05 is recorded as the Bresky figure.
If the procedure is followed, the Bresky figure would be 4913.99 angstrom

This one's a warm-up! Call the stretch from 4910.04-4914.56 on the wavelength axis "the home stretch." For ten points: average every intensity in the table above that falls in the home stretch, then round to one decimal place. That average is 9.5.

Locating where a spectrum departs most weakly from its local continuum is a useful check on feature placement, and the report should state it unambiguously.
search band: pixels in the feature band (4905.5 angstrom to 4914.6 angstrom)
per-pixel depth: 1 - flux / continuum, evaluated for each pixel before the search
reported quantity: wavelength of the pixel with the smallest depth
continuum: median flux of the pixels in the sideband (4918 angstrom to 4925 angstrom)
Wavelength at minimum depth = 4906.08 angstrom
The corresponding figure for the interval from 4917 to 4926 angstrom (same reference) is 4921.92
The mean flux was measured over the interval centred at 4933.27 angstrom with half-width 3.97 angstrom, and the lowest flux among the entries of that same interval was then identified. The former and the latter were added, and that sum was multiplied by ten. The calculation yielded 211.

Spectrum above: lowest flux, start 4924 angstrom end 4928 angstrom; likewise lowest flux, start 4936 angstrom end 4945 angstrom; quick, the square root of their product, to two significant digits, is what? 8.4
